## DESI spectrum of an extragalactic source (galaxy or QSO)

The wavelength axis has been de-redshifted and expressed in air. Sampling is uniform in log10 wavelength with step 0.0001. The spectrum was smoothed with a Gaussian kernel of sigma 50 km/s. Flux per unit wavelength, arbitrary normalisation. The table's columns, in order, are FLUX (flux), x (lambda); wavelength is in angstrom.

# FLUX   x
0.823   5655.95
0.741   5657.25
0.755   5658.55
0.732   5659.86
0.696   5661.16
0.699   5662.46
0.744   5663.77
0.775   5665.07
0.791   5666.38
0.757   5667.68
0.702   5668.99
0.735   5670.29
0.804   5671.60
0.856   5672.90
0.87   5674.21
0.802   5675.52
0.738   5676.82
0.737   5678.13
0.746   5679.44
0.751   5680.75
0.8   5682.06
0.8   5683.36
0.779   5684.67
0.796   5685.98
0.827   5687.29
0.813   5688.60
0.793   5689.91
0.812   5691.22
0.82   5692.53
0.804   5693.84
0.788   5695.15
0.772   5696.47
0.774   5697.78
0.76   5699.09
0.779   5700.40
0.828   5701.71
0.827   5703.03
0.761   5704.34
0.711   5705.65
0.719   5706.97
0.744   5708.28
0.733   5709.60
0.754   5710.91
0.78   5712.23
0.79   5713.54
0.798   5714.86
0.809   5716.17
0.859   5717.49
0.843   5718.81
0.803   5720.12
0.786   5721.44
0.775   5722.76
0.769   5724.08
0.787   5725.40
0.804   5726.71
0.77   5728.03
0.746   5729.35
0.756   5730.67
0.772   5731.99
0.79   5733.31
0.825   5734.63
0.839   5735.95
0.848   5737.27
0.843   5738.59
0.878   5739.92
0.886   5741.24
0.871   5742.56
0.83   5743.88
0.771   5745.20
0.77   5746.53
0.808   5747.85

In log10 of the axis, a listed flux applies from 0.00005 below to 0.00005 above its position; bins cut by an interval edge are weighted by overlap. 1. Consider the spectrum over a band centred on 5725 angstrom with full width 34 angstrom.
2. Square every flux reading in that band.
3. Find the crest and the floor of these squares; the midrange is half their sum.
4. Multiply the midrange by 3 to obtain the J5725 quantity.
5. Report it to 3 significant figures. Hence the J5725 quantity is 1.98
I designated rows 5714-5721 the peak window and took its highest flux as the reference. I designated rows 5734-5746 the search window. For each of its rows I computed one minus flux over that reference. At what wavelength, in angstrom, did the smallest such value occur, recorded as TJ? 5741.24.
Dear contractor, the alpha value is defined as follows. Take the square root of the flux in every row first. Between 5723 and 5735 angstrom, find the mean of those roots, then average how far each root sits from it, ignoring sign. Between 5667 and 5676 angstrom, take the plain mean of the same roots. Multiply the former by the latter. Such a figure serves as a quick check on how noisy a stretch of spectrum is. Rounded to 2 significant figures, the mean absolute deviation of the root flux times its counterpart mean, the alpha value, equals 0.0096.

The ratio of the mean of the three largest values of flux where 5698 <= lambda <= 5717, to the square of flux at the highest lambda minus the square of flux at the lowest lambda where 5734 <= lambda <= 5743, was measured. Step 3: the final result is 11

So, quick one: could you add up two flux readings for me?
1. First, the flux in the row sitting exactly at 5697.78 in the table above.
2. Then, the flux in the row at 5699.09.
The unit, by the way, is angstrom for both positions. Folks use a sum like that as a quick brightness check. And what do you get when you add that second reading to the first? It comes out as 1.53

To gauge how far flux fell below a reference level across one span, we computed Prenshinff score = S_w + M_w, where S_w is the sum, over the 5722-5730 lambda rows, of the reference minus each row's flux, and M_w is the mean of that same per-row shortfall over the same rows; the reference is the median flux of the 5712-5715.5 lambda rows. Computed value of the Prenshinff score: 0.10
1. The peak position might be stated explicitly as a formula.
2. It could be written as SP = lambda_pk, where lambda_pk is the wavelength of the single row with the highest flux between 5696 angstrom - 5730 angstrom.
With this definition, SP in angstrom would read 5717.49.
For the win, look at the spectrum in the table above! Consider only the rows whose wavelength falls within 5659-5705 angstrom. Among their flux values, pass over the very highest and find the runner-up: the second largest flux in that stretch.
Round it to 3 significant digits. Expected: 0.856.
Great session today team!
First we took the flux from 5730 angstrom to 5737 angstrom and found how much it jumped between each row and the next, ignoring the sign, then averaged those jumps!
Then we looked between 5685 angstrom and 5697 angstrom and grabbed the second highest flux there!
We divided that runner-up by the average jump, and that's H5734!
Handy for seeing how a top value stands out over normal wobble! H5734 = 40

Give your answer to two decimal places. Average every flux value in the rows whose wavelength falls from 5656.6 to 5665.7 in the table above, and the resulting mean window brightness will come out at 0.73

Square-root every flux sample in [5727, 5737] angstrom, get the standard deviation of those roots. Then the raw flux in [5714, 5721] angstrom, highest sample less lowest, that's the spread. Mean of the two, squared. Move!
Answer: 0.0016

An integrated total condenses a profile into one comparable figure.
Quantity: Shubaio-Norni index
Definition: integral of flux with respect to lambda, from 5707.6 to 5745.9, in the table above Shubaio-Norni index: 31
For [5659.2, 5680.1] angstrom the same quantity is 16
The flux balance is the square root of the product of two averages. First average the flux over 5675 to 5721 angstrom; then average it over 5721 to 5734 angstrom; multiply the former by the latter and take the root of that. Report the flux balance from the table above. 0.780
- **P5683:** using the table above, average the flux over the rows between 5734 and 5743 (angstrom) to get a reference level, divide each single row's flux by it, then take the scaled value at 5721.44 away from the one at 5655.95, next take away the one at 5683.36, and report -0.89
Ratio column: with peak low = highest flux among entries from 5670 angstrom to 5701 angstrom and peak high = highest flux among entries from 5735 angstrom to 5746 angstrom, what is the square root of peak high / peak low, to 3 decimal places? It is 1.009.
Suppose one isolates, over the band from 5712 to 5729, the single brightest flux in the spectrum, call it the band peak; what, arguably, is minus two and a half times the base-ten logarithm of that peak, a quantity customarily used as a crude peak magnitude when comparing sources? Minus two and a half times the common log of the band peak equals 0.165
